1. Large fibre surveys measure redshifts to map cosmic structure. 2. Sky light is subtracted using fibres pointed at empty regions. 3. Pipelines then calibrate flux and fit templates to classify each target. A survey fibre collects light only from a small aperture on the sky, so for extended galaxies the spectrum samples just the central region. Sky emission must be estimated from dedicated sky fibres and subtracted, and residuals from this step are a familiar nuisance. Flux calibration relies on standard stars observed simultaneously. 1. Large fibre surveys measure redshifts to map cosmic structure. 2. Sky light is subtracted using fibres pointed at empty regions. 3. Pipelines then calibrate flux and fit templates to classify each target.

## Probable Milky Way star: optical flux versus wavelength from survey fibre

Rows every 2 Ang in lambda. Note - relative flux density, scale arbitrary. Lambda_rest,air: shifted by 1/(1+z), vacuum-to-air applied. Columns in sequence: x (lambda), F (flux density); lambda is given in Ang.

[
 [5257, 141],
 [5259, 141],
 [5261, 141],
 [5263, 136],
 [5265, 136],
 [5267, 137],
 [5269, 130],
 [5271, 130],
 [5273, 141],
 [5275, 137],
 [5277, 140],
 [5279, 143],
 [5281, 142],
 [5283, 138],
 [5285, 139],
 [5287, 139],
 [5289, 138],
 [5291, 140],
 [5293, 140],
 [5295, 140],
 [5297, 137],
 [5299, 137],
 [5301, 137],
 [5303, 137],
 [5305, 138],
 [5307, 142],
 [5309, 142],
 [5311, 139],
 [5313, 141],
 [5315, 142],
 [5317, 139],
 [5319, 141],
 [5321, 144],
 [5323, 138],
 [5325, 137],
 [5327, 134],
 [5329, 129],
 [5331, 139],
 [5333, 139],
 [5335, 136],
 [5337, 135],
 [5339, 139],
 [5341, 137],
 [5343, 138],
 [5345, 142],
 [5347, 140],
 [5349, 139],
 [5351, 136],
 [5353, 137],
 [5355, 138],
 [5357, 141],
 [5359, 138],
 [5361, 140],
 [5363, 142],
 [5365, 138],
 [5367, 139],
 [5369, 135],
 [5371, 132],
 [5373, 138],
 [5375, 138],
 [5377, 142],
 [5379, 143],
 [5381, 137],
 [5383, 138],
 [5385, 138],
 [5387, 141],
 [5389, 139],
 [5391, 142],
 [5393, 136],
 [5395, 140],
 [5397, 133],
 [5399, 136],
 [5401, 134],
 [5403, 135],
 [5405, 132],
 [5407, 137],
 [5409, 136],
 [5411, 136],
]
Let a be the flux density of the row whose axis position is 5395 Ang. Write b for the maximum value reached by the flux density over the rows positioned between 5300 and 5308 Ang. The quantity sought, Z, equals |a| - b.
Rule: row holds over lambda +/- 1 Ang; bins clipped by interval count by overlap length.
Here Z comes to -2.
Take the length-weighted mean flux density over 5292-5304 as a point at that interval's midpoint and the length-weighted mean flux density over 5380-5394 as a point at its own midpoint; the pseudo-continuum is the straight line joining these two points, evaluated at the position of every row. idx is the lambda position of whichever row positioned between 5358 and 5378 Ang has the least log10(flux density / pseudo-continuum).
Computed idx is 5371 Ang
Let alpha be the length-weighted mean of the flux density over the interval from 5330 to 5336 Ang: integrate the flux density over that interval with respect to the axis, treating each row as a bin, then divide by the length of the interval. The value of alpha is 138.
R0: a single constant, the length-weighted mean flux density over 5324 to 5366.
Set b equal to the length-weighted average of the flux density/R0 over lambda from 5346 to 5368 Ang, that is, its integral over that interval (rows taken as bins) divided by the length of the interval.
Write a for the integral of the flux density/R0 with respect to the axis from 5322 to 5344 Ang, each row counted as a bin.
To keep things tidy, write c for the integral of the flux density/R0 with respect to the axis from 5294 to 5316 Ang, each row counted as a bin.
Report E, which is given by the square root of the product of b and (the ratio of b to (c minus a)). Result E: 1.5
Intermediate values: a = 21.8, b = 1.01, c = 22.2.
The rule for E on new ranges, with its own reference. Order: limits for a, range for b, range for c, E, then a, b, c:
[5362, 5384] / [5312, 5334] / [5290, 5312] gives 3.2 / 22.1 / 1.00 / 22.2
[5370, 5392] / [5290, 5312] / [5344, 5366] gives 4.8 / 22.2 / 1.01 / 22.2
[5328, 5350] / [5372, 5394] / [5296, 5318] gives 2.0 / 22.0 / 1.01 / 22.2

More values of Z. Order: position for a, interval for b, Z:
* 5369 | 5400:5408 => -2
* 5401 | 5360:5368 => -8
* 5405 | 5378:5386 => -11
